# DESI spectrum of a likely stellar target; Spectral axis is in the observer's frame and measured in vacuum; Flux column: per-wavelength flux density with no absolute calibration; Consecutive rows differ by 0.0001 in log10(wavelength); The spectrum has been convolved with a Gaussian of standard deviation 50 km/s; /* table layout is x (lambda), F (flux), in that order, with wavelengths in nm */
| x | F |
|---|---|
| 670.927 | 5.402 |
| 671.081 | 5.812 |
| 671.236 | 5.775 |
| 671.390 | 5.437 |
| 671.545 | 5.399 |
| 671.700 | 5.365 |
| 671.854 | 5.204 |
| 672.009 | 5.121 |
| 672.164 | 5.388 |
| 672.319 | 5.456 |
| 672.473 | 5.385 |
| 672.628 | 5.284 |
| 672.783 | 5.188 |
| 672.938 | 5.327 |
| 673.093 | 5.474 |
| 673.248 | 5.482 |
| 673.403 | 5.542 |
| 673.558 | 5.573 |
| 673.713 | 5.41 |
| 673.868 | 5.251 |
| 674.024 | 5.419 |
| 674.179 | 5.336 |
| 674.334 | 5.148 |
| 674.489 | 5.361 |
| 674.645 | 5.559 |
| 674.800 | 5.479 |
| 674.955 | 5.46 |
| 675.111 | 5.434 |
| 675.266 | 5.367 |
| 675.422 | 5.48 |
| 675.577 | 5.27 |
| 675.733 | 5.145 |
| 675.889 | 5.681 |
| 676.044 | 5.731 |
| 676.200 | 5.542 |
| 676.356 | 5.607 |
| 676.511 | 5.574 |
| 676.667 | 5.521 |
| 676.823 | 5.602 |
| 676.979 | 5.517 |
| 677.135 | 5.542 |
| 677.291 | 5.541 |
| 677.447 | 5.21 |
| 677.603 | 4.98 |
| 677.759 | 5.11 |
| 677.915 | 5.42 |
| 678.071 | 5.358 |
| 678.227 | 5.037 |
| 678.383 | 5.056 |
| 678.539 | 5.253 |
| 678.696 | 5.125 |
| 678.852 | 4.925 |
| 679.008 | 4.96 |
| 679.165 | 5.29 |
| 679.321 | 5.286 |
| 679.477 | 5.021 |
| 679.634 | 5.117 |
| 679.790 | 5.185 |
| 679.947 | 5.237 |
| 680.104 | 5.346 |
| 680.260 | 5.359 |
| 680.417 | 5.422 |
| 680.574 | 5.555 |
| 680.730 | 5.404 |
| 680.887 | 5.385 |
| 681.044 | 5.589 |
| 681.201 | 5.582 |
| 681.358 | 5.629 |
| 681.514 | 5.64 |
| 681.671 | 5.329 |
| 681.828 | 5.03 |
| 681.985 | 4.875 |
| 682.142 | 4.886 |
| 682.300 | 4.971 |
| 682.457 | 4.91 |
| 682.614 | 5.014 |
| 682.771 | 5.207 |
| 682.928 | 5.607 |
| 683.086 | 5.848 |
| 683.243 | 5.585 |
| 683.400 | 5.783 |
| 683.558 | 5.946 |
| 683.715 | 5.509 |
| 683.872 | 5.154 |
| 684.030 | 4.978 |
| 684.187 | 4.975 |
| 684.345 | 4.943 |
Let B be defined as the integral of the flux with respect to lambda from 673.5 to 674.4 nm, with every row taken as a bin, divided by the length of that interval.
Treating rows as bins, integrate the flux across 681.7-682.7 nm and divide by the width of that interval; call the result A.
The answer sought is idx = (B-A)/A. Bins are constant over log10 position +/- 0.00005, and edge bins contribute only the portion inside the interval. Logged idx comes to 0.08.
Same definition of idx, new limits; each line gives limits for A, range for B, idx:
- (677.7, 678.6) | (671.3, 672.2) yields 0.02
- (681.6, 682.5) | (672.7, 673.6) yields 0.09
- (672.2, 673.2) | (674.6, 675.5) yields 0.02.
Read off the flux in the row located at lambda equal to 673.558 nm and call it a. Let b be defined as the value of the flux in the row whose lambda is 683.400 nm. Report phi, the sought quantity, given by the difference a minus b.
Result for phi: -0.21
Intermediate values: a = 5.573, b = 5.783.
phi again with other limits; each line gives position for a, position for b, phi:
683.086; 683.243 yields 0.26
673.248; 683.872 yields 0.33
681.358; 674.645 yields 0.07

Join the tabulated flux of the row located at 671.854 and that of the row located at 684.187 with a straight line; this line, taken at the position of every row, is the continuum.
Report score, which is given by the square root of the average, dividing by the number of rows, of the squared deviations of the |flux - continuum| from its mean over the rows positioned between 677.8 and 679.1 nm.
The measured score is 0.10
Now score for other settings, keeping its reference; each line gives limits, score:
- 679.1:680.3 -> 0.09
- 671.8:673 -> 0.09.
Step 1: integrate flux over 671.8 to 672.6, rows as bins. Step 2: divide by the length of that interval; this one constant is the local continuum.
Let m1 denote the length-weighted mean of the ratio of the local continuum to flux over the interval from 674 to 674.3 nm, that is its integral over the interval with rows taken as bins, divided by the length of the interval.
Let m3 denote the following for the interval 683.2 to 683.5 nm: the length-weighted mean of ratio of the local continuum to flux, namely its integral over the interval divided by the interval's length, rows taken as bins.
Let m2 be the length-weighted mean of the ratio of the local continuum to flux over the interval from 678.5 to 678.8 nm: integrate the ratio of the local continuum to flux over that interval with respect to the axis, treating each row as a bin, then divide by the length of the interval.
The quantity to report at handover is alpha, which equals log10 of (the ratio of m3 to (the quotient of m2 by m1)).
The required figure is -0.045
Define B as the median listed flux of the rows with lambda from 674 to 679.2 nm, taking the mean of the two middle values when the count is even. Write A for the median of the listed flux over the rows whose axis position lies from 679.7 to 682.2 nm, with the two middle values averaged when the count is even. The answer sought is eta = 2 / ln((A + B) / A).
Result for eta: 2.88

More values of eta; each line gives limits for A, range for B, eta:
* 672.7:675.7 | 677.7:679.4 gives 3.00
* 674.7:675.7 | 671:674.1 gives 2.90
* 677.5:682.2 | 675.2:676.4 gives 2.79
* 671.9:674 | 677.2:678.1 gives 2.93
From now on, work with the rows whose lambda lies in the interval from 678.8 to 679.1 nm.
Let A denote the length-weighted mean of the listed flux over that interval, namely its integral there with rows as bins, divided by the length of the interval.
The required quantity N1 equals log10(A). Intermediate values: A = 5.0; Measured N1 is 0.695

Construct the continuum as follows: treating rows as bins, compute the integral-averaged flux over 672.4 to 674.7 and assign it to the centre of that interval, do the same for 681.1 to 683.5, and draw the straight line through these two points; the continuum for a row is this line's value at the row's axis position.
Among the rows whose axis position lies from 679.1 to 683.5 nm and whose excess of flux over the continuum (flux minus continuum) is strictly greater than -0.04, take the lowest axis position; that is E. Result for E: 680.104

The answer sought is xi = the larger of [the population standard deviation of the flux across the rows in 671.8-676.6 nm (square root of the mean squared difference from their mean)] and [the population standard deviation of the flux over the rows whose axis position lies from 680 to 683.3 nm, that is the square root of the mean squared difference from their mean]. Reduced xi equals 0.29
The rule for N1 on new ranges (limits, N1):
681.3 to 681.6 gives 0.752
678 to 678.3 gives 0.716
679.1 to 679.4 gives 0.724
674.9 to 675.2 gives 0.736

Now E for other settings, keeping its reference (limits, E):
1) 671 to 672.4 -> 671.081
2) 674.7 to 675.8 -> 674.800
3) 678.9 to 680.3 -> 680.104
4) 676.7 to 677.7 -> 676.823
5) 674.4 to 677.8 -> 674.489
